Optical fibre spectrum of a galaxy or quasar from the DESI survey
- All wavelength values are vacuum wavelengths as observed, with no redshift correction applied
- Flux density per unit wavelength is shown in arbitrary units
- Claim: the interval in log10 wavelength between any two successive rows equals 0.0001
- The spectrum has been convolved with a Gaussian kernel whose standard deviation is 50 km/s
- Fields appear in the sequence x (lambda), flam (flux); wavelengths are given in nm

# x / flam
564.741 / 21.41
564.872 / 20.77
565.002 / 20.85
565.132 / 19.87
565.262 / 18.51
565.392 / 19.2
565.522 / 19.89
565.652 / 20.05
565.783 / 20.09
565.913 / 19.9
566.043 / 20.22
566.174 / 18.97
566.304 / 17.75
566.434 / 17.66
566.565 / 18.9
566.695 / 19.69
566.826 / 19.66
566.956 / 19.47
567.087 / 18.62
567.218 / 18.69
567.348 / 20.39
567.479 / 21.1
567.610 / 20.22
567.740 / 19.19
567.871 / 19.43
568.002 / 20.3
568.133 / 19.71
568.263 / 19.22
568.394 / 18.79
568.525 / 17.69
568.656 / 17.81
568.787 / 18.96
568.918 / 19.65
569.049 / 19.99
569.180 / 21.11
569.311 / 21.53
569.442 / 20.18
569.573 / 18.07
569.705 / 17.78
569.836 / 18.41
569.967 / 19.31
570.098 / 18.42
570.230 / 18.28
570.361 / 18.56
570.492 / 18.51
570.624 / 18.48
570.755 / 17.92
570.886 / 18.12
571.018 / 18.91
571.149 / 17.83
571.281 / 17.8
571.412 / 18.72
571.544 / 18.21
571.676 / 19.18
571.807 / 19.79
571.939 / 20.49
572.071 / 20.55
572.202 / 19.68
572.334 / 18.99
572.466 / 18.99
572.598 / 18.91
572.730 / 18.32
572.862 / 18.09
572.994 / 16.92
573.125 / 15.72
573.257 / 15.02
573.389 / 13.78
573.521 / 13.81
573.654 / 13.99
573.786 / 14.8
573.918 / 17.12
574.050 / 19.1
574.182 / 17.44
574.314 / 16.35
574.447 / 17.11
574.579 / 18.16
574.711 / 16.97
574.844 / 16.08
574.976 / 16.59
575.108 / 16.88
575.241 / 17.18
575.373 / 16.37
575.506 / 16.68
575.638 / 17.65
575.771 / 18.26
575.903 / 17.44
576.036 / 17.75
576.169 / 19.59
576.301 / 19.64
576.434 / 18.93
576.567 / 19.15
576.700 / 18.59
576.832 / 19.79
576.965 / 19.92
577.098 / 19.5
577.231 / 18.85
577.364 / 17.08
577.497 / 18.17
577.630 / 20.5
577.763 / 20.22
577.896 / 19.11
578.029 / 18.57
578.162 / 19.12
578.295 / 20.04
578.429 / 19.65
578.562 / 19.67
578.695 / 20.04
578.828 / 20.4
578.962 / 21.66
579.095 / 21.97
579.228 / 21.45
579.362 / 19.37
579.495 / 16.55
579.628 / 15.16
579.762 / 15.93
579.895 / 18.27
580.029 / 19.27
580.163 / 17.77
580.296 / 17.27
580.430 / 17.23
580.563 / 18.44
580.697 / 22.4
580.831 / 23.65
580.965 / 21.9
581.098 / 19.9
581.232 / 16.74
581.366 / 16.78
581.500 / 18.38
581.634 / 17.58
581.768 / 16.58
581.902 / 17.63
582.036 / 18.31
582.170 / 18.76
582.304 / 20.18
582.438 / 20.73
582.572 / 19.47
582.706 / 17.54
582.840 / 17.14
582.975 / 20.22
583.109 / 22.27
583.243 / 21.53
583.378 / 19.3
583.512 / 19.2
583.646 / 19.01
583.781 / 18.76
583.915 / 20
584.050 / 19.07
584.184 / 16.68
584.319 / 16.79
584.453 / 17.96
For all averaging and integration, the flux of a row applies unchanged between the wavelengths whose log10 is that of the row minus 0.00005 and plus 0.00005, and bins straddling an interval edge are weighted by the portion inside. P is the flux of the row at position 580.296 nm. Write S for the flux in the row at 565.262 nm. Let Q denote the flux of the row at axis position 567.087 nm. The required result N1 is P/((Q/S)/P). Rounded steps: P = 17.27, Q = 18.62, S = 18.51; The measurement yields 296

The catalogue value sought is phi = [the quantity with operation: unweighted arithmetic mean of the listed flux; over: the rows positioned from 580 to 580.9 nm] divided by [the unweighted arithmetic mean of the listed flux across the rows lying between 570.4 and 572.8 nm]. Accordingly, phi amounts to 1.03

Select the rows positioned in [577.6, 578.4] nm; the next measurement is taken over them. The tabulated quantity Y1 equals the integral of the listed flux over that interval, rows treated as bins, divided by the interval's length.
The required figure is 19.5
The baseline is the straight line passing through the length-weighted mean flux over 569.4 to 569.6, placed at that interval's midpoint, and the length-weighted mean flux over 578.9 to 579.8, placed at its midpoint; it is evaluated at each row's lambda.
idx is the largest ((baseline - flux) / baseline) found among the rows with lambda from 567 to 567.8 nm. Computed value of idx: 0.034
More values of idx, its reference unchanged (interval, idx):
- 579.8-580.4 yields 0.088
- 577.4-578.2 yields 0.044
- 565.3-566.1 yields 0.006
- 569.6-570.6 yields 0.075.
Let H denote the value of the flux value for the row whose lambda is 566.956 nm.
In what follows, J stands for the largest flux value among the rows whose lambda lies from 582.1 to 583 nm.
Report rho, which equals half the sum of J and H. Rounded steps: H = 19.47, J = 20.73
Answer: 20.1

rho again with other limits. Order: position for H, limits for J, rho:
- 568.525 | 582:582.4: 18.9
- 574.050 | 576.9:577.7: 19.8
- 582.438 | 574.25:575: 19.4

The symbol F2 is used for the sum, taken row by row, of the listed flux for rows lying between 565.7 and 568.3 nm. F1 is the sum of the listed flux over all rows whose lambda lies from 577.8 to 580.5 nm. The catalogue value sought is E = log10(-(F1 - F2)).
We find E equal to 1.0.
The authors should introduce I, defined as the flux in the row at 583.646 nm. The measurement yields 19.01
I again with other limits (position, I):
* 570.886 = 18.12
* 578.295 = 20.04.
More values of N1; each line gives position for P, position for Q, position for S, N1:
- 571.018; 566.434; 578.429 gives 398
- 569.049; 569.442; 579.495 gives 328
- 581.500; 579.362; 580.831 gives 412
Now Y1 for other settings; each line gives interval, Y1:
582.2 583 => 19.1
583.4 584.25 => 18.8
